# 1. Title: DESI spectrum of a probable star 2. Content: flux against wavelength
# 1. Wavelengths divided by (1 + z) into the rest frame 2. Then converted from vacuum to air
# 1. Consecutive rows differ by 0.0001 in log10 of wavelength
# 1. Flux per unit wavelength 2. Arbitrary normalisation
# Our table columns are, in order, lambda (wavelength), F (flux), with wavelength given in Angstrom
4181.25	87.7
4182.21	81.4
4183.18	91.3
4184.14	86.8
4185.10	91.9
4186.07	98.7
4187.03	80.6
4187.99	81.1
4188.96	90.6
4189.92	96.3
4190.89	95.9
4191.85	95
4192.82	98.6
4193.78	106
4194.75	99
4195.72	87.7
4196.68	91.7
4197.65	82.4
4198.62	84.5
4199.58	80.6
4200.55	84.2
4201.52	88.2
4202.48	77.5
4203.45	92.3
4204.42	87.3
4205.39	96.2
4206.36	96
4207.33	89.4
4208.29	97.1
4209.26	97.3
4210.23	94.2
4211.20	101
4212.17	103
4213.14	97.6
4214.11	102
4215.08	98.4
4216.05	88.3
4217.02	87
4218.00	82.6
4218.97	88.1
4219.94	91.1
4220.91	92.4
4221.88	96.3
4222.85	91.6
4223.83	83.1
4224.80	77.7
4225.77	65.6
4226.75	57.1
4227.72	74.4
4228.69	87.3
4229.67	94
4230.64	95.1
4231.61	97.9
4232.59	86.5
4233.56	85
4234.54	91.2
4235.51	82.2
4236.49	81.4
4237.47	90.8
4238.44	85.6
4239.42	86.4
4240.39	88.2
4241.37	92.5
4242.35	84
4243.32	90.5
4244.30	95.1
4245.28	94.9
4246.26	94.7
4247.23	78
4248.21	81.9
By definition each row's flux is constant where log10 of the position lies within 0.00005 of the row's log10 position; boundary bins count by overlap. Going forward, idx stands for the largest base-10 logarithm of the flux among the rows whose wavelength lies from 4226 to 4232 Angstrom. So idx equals 1.99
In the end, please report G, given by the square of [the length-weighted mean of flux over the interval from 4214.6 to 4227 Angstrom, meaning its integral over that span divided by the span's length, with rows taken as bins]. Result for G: 7229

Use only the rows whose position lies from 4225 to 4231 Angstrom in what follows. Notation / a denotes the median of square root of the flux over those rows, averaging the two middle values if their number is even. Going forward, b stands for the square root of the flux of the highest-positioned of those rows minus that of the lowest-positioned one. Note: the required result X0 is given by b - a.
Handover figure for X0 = -7.3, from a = 8.98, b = 1.65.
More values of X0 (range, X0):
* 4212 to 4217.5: -10.7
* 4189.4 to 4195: -9.7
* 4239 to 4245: -9.0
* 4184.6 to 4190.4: -9.3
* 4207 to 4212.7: -9.2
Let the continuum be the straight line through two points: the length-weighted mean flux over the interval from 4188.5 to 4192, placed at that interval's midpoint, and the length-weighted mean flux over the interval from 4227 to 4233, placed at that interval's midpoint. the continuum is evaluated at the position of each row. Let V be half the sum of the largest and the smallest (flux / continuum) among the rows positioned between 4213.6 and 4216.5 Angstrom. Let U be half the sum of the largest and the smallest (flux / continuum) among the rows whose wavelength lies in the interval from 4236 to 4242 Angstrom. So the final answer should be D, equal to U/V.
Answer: 0.96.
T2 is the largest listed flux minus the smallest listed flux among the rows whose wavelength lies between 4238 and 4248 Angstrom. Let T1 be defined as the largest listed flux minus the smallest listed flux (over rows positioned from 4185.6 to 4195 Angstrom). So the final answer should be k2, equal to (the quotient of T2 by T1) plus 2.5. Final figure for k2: 3.2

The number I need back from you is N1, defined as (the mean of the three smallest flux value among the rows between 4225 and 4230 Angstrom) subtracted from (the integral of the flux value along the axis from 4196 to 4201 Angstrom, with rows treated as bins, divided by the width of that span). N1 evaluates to 19.2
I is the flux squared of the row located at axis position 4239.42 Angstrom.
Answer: 7465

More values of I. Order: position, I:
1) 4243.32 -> 8190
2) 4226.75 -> 3260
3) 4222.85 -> 8391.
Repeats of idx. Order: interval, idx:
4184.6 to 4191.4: 1.99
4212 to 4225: 2.01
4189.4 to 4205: 2.03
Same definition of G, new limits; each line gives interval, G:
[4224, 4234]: 6747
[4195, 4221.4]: 8303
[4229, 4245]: 7953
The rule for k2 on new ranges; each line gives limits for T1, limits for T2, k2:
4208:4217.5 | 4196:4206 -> 3.7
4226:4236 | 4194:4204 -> 3.0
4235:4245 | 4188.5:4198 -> 4.2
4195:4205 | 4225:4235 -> 5.3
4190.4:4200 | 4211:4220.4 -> 3.3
